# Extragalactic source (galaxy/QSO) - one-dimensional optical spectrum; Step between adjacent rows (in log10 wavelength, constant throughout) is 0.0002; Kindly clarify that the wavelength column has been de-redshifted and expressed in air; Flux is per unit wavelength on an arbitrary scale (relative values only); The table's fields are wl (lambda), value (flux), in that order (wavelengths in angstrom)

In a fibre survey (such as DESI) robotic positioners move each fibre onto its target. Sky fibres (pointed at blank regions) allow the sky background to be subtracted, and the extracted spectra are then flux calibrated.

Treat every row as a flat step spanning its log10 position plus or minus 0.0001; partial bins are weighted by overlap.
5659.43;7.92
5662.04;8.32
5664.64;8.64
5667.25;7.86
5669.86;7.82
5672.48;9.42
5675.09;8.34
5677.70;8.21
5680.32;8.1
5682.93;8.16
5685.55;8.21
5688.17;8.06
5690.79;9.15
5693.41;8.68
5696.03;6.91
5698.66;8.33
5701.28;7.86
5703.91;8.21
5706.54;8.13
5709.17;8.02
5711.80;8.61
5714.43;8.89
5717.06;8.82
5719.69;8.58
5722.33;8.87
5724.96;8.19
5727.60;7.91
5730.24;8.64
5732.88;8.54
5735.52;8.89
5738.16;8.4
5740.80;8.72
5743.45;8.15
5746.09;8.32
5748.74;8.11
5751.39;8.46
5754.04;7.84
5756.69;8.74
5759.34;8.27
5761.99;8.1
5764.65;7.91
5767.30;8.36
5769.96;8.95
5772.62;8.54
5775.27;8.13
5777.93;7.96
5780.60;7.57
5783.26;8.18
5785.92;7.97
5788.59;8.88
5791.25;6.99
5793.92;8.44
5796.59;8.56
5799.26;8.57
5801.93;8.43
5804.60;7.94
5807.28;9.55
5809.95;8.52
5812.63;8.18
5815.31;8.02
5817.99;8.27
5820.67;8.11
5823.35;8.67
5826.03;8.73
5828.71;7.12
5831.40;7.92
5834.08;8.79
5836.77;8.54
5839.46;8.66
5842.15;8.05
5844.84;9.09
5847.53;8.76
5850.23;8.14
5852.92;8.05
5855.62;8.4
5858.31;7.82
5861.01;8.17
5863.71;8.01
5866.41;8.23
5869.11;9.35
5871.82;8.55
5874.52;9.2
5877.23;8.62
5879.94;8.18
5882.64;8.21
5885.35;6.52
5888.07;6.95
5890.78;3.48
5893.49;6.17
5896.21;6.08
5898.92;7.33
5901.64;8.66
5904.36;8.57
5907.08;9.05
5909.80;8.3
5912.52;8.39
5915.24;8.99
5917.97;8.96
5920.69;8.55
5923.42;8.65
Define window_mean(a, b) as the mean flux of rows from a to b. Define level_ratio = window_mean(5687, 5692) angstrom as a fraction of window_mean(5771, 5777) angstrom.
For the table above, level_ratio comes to 1.03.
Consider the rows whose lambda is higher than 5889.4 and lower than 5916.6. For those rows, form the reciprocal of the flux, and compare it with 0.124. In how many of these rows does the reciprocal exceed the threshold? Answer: 4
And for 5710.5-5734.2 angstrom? 1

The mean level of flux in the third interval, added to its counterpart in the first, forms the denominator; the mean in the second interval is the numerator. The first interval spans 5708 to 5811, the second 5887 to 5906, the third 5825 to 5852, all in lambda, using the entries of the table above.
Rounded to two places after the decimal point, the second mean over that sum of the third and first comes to 0.40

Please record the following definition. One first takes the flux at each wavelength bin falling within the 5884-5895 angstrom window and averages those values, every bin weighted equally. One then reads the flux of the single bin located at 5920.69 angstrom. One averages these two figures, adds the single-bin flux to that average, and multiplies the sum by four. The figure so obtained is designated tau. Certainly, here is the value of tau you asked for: 63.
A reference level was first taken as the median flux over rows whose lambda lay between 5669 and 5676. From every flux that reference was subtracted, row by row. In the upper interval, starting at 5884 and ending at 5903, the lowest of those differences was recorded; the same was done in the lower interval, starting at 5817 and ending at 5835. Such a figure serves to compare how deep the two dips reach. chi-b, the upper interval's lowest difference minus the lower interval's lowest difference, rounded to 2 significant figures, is -3.6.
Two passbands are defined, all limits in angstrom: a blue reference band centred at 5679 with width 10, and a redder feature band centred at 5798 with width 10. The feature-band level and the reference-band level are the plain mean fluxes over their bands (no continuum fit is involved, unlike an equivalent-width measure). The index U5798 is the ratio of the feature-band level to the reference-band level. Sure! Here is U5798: 1.04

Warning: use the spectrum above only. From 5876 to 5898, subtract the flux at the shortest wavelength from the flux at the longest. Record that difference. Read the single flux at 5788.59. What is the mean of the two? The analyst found 3.2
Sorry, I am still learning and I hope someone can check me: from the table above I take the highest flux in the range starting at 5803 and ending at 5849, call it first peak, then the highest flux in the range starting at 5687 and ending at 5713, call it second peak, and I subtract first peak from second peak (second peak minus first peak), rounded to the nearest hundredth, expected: -0.40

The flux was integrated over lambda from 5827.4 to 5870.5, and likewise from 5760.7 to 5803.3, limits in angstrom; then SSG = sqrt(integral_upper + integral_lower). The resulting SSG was 26.62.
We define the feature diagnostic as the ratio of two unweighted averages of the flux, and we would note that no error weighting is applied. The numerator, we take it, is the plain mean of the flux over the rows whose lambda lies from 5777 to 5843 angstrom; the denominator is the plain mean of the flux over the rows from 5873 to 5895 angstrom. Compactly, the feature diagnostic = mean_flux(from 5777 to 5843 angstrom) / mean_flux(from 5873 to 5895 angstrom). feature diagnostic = 1.15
